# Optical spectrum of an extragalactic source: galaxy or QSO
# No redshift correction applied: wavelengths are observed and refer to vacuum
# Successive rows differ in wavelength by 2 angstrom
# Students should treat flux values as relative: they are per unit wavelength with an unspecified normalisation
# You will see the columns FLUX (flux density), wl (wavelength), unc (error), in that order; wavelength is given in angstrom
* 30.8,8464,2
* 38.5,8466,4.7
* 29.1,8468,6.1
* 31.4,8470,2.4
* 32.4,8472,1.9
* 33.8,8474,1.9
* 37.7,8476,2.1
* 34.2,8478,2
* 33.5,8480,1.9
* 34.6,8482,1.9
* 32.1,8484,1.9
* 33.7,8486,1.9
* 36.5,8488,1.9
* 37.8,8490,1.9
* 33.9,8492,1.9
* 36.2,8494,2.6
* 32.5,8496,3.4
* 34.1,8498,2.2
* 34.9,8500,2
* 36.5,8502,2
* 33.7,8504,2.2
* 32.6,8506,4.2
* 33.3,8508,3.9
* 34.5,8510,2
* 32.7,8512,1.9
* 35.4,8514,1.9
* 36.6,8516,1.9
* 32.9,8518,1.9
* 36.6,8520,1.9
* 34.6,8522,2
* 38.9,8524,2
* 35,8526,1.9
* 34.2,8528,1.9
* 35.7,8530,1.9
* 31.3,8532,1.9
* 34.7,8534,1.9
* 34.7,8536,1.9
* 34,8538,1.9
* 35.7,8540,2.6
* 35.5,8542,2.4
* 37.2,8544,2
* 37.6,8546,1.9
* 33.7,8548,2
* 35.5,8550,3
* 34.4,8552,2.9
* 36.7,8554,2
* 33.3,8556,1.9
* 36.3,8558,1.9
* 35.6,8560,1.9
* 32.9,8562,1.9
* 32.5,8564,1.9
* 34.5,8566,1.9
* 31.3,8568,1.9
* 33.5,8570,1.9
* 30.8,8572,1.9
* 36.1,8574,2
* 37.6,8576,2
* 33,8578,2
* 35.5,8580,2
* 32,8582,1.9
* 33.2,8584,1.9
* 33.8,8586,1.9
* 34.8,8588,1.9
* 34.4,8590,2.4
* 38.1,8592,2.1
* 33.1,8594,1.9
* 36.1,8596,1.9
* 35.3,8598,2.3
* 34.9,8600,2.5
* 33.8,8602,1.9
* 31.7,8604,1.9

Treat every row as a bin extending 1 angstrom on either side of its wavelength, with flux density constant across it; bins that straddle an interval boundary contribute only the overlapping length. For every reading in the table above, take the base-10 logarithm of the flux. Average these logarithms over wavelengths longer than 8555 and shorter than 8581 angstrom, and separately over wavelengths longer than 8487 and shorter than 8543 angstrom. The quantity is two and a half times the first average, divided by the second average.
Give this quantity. 2.48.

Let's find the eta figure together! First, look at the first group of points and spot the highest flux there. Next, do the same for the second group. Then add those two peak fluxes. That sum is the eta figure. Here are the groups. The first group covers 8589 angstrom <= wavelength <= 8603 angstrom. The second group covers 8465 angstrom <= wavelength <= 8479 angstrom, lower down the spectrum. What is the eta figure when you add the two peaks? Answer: 76.6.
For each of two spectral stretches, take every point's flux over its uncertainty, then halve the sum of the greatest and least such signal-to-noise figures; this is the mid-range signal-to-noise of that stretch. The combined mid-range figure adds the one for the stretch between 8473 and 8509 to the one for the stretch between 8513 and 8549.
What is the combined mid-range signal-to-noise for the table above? 30.6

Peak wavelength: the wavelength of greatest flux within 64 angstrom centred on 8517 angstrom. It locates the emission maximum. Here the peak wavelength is 8524 angstrom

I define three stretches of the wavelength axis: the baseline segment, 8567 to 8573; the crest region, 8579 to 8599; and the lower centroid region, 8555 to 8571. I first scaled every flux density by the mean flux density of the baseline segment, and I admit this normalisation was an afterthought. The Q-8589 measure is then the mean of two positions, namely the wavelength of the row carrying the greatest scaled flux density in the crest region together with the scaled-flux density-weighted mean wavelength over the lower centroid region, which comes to 8577.4 angstrom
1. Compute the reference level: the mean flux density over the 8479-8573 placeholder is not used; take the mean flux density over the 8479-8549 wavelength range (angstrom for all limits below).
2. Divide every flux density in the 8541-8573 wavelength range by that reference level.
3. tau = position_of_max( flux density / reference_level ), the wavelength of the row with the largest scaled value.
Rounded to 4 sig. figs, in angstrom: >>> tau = 8546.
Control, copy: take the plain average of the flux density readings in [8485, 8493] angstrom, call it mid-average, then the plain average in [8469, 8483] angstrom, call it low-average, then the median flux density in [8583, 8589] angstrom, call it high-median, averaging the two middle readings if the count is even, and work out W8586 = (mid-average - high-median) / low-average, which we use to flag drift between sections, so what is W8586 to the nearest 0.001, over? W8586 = 0.049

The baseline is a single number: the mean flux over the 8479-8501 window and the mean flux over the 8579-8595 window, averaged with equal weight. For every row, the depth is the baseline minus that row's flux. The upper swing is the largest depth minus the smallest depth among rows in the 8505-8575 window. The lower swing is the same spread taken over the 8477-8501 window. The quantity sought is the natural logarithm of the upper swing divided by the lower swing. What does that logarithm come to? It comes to 0.35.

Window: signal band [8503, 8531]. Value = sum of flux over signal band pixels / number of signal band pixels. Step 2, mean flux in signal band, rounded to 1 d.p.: 34.8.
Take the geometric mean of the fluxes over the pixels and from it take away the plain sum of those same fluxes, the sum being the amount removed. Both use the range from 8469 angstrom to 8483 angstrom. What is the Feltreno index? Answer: -204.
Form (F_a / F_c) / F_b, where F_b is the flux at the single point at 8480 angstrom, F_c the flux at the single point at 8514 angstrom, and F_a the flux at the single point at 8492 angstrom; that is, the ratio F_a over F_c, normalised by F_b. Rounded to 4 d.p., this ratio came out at 0.0286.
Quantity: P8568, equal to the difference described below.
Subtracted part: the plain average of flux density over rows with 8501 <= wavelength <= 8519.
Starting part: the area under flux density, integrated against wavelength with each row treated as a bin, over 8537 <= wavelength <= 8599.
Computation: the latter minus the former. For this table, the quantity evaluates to 2114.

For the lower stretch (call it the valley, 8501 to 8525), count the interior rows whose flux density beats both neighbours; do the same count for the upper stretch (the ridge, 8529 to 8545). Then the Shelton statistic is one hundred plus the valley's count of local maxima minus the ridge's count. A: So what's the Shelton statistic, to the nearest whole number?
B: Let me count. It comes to 102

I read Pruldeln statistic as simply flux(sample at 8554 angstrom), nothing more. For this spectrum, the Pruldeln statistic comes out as 36.7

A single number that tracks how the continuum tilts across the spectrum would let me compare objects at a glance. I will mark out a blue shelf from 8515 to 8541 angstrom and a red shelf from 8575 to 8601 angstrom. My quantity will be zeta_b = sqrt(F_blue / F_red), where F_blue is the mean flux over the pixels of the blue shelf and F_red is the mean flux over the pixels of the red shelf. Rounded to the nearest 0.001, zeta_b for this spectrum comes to 1.003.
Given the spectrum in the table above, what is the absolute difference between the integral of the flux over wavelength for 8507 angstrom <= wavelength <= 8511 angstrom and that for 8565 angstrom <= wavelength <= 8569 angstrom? 4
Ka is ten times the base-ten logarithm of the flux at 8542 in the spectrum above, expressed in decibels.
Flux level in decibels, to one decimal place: 15.5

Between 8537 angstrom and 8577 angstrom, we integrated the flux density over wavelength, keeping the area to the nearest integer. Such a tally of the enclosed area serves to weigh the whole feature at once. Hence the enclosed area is 1389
